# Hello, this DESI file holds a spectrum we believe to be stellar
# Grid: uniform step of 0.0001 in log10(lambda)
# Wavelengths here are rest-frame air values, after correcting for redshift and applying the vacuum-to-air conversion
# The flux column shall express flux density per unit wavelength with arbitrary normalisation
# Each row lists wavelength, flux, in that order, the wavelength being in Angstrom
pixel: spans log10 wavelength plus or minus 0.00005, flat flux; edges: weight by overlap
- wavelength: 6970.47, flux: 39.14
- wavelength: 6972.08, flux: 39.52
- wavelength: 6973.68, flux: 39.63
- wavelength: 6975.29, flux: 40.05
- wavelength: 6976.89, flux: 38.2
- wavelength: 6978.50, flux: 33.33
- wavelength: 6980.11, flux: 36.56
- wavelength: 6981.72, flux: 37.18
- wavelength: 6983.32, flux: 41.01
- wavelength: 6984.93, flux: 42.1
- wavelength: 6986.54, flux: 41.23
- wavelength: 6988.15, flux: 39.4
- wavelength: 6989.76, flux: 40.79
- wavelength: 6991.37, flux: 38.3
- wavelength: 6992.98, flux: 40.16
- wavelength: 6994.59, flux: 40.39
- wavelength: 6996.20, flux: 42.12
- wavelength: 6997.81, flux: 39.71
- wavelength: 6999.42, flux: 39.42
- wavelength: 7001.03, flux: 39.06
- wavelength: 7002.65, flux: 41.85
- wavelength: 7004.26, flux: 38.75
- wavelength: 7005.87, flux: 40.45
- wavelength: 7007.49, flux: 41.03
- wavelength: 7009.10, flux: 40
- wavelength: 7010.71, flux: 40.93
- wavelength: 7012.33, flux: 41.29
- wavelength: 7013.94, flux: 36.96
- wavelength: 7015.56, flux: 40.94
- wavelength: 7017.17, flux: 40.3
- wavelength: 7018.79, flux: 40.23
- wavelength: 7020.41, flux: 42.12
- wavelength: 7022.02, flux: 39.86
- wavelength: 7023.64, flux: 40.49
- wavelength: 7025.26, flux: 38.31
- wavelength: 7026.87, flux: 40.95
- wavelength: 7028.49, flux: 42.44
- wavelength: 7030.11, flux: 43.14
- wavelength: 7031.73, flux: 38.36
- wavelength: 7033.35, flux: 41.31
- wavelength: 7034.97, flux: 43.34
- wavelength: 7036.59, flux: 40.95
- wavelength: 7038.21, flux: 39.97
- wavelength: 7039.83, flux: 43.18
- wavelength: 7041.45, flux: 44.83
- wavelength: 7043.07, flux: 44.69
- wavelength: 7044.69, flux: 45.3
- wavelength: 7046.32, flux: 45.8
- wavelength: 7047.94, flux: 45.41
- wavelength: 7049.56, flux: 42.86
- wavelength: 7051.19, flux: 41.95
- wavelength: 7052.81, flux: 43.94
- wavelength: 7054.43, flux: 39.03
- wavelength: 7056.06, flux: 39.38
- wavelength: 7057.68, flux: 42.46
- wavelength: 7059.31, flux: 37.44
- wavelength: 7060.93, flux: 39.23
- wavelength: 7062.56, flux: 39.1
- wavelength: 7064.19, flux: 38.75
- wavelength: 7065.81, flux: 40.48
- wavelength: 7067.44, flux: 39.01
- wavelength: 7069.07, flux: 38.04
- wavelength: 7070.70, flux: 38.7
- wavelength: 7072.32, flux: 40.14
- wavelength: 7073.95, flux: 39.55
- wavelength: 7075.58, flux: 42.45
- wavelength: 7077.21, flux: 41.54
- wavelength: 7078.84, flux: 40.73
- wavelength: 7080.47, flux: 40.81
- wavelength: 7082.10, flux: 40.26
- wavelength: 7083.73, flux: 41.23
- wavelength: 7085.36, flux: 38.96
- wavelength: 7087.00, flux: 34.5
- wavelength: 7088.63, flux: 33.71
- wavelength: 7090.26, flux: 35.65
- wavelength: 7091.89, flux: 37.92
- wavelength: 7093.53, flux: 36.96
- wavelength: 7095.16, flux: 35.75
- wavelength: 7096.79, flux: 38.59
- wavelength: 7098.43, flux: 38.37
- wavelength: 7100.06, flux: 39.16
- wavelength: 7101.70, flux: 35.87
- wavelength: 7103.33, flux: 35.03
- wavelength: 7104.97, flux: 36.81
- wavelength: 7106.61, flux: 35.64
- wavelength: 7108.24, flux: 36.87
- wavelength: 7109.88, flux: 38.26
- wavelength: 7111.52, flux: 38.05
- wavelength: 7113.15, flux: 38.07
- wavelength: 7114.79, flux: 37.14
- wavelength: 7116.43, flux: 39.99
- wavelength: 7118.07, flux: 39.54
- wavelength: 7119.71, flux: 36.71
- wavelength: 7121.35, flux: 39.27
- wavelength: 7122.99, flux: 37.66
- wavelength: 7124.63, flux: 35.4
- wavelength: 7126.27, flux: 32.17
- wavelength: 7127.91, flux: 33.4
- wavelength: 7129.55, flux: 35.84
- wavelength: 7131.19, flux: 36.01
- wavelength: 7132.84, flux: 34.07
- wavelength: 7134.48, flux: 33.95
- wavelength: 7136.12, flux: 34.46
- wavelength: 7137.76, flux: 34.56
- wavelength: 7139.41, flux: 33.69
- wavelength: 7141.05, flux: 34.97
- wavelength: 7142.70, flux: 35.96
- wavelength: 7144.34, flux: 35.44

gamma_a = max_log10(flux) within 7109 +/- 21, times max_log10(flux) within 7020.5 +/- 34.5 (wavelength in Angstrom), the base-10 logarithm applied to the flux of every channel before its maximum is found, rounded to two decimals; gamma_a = 2.66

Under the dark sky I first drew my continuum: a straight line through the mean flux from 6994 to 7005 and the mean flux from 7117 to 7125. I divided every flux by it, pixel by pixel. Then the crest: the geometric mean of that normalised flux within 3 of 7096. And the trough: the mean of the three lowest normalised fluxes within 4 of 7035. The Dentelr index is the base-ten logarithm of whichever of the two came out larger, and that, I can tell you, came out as 0.003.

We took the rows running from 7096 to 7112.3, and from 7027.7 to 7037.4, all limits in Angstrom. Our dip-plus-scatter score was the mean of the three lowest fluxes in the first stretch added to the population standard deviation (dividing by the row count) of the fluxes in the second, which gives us 37.2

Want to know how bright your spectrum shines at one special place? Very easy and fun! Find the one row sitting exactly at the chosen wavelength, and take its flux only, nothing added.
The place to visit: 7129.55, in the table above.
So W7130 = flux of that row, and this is 35.84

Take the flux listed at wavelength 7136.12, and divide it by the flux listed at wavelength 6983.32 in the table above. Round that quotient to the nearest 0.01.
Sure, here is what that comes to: 0.84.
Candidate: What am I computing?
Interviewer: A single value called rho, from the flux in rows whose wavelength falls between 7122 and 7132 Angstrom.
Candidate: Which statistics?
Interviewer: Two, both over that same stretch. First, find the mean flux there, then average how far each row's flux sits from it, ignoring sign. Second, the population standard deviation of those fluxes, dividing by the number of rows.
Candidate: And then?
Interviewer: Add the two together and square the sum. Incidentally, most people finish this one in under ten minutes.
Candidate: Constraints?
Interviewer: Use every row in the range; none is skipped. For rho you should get 11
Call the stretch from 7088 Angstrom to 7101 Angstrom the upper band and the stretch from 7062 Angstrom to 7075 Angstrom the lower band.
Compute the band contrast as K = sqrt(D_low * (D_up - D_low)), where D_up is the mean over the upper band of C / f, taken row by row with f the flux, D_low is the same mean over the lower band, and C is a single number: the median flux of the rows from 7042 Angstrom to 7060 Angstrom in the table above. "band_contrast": 0.27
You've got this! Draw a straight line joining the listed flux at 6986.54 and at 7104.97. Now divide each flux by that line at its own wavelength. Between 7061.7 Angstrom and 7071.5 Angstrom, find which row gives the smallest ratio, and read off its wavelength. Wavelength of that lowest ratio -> 7069.07 Angstrom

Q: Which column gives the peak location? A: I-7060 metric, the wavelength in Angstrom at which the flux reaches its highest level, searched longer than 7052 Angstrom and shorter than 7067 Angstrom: 7052.81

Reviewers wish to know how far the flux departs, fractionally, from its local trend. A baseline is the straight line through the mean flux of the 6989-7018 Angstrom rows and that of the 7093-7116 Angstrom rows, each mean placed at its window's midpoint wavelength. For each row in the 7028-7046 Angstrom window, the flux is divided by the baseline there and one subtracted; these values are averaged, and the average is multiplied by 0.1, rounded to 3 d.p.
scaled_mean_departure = 0.009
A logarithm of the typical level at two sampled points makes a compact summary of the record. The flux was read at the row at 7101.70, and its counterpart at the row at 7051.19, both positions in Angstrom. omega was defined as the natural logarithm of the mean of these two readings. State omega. 3.66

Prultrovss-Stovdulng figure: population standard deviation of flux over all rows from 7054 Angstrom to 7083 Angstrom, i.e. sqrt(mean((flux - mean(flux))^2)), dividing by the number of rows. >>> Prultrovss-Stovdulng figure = 1.4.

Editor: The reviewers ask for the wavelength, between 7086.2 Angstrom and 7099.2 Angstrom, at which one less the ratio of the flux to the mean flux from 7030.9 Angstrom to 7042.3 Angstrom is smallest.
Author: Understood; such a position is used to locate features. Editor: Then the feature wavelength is 7096.79 Angstrom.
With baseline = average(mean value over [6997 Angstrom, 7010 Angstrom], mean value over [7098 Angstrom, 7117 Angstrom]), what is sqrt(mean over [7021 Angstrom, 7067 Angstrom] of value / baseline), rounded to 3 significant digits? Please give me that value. 1.04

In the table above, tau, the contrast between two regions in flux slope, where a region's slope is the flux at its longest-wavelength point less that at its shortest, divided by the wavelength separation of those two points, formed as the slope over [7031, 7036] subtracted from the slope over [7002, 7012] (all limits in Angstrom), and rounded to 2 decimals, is -1.65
